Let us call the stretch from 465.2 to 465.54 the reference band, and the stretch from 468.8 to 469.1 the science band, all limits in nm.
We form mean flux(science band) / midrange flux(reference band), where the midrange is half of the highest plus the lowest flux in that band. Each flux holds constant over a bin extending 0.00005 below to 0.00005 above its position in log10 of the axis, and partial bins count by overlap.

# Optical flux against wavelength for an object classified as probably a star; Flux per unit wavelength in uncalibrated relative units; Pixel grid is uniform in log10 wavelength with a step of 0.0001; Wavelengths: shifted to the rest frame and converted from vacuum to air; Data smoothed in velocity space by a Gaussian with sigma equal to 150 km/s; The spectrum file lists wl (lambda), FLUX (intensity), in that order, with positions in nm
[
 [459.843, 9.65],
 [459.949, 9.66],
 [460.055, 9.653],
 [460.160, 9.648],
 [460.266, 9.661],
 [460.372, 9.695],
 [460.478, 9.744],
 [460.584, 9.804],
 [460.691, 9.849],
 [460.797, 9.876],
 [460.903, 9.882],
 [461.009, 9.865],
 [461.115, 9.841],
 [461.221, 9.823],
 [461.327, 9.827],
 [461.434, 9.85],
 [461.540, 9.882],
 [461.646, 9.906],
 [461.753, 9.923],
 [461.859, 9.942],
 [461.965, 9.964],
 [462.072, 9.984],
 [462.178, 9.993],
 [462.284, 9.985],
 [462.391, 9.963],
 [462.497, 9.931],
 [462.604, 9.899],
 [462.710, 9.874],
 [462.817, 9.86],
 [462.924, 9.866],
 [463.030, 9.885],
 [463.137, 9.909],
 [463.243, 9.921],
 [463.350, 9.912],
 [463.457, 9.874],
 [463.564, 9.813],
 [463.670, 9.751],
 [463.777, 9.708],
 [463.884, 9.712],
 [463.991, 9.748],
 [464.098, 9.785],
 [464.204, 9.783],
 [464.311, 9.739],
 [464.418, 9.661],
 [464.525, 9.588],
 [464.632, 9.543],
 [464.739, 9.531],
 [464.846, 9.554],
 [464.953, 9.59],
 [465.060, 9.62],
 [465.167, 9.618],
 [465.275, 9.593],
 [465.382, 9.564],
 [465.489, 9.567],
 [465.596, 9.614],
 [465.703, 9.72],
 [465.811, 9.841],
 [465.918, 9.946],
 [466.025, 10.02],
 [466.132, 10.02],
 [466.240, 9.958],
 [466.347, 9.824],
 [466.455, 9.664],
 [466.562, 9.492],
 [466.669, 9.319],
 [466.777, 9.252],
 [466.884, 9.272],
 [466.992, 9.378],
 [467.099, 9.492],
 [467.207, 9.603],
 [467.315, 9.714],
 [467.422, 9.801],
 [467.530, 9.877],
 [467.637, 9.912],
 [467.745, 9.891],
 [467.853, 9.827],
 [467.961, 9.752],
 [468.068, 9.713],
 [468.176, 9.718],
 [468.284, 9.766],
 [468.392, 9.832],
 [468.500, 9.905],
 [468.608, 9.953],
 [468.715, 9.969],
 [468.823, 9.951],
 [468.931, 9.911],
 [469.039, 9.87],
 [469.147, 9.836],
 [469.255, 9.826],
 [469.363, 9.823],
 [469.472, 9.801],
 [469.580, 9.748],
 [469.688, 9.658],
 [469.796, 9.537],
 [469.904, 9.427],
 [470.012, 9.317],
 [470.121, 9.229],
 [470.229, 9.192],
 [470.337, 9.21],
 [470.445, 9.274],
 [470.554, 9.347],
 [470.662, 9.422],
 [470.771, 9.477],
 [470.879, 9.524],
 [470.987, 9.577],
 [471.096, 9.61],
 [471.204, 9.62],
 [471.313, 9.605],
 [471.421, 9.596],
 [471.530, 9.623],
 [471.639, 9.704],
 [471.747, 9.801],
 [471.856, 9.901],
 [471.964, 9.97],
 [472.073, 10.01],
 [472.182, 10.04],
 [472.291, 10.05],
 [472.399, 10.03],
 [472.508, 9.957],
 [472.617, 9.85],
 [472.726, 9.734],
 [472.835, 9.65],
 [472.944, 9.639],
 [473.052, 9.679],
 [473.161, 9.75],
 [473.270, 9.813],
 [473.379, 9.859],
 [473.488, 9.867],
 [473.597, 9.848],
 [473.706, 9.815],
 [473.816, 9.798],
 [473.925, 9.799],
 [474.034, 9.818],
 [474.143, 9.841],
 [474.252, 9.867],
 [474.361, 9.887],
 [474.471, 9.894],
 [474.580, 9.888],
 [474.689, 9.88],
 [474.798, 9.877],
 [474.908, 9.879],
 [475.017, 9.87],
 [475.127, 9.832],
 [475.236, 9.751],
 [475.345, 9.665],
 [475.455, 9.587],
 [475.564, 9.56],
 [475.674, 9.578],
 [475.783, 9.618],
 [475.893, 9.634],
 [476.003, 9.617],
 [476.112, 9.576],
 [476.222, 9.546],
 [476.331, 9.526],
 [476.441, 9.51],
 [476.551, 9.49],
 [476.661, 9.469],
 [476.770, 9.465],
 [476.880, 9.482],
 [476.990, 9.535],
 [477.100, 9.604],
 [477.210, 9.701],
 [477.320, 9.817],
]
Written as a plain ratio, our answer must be 1.03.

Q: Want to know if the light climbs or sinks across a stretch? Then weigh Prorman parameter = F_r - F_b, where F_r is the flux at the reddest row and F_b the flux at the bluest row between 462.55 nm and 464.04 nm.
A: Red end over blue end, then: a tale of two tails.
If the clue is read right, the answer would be -0.15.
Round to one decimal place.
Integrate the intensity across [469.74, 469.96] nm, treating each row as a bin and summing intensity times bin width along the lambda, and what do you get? 2.1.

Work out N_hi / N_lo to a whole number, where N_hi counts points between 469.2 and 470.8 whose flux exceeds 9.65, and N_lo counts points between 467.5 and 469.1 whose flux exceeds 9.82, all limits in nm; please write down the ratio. 0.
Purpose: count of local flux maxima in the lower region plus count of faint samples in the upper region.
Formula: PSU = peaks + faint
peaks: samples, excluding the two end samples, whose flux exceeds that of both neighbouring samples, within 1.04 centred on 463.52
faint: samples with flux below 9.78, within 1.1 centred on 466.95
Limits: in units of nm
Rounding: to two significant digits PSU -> 10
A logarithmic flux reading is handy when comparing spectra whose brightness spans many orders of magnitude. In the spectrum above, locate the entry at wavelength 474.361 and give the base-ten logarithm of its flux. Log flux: 0.995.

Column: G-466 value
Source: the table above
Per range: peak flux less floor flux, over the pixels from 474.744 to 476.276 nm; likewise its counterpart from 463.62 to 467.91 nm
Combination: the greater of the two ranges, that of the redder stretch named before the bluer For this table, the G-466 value 0.8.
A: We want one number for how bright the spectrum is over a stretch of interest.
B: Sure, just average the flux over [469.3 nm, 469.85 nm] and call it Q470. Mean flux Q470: 9.71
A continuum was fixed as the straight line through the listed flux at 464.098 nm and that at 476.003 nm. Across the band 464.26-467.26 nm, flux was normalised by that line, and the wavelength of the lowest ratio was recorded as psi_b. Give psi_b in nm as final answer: 466.777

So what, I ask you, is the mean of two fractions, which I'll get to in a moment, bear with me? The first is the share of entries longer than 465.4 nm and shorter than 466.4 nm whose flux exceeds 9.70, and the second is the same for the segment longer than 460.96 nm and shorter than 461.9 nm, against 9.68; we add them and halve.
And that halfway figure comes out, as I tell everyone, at 0.89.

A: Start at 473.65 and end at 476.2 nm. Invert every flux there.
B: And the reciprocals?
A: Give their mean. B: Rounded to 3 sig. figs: 0.102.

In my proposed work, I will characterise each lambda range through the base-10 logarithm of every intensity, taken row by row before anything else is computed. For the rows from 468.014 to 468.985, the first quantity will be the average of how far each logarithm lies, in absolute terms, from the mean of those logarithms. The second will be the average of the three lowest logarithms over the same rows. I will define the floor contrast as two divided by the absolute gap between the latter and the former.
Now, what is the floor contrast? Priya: 2.032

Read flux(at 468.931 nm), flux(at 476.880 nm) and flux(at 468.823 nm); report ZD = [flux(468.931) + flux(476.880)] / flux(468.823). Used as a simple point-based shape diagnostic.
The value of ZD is 1.95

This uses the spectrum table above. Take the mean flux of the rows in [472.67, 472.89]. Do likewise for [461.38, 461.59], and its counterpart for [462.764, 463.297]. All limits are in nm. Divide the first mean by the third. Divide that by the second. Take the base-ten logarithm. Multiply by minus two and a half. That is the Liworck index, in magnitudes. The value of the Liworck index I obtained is 2.51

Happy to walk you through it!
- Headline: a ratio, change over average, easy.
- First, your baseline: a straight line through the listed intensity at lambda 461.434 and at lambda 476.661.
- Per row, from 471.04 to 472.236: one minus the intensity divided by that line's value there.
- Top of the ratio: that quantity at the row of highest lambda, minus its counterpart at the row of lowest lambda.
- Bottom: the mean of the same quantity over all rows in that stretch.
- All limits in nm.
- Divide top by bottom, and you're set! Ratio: 2.6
